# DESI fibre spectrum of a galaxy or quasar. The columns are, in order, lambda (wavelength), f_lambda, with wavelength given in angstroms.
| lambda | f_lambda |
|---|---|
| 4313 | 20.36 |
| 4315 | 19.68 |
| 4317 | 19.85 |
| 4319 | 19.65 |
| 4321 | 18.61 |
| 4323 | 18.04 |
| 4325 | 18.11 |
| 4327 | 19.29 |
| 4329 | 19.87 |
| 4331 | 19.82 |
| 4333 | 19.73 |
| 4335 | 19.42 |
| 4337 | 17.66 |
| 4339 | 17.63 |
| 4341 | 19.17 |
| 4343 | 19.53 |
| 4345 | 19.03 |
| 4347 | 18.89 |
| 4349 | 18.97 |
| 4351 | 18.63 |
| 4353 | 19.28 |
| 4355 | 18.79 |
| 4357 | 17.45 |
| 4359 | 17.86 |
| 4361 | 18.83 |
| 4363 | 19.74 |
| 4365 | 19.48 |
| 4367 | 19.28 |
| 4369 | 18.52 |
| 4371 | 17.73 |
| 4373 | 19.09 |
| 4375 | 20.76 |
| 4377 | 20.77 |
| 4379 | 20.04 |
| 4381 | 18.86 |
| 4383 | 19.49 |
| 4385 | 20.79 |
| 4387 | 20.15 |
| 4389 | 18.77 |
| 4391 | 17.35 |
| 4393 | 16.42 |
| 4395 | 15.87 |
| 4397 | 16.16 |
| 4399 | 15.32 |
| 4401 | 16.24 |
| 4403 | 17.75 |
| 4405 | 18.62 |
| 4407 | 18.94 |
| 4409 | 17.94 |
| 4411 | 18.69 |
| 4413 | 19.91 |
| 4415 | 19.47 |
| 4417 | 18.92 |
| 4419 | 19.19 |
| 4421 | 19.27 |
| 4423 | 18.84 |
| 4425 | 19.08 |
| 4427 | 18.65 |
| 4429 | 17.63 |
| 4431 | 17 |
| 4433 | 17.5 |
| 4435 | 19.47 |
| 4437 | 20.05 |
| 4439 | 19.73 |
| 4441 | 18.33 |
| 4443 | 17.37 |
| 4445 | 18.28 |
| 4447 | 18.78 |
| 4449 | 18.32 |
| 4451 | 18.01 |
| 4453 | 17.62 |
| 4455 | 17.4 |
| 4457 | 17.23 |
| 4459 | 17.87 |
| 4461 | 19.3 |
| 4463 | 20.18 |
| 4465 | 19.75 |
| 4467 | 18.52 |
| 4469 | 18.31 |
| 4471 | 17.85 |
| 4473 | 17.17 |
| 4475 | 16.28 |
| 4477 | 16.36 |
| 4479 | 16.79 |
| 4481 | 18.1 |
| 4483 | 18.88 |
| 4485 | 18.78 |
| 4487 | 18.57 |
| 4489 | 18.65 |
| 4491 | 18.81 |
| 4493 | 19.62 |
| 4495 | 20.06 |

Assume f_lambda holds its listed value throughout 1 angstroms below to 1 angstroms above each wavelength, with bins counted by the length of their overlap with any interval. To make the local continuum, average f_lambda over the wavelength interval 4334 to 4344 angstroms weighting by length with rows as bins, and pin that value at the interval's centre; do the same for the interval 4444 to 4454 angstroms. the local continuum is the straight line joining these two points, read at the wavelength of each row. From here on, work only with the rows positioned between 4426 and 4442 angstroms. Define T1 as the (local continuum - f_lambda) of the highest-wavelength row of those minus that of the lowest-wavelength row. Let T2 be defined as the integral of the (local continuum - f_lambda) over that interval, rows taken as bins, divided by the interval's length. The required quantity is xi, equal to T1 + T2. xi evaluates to -0.02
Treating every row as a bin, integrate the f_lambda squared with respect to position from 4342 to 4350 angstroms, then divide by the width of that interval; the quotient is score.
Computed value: 365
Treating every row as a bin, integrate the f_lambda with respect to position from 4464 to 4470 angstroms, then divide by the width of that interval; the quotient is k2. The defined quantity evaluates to 18.9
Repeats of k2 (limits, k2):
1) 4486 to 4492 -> 18.7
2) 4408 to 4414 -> 18.8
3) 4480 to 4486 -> 18.6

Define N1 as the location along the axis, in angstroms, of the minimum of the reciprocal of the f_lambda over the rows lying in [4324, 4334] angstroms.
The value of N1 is 4329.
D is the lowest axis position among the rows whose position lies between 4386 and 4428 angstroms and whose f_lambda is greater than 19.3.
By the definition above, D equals 4387 angstroms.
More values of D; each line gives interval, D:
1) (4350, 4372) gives 4363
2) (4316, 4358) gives 4317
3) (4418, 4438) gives 4435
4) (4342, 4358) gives 4343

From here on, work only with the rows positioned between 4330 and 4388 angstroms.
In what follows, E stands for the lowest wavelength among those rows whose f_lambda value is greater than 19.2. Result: 4331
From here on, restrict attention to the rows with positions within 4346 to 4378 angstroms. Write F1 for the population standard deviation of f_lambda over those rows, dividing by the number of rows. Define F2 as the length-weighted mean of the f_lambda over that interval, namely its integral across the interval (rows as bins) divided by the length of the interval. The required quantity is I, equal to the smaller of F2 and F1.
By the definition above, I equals 0.90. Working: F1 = 0.90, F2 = 19.0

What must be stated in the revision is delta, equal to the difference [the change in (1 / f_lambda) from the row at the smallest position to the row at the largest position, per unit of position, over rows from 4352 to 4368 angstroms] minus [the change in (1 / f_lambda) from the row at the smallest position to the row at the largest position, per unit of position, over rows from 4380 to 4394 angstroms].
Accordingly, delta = -0.0007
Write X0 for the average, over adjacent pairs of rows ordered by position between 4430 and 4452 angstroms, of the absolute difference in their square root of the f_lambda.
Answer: 0.092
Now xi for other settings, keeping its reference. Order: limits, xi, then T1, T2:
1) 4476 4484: -2.01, -2.5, 0.5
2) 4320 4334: -1.51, -1.2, -0.3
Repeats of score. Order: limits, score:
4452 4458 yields 303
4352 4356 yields 362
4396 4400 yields 248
